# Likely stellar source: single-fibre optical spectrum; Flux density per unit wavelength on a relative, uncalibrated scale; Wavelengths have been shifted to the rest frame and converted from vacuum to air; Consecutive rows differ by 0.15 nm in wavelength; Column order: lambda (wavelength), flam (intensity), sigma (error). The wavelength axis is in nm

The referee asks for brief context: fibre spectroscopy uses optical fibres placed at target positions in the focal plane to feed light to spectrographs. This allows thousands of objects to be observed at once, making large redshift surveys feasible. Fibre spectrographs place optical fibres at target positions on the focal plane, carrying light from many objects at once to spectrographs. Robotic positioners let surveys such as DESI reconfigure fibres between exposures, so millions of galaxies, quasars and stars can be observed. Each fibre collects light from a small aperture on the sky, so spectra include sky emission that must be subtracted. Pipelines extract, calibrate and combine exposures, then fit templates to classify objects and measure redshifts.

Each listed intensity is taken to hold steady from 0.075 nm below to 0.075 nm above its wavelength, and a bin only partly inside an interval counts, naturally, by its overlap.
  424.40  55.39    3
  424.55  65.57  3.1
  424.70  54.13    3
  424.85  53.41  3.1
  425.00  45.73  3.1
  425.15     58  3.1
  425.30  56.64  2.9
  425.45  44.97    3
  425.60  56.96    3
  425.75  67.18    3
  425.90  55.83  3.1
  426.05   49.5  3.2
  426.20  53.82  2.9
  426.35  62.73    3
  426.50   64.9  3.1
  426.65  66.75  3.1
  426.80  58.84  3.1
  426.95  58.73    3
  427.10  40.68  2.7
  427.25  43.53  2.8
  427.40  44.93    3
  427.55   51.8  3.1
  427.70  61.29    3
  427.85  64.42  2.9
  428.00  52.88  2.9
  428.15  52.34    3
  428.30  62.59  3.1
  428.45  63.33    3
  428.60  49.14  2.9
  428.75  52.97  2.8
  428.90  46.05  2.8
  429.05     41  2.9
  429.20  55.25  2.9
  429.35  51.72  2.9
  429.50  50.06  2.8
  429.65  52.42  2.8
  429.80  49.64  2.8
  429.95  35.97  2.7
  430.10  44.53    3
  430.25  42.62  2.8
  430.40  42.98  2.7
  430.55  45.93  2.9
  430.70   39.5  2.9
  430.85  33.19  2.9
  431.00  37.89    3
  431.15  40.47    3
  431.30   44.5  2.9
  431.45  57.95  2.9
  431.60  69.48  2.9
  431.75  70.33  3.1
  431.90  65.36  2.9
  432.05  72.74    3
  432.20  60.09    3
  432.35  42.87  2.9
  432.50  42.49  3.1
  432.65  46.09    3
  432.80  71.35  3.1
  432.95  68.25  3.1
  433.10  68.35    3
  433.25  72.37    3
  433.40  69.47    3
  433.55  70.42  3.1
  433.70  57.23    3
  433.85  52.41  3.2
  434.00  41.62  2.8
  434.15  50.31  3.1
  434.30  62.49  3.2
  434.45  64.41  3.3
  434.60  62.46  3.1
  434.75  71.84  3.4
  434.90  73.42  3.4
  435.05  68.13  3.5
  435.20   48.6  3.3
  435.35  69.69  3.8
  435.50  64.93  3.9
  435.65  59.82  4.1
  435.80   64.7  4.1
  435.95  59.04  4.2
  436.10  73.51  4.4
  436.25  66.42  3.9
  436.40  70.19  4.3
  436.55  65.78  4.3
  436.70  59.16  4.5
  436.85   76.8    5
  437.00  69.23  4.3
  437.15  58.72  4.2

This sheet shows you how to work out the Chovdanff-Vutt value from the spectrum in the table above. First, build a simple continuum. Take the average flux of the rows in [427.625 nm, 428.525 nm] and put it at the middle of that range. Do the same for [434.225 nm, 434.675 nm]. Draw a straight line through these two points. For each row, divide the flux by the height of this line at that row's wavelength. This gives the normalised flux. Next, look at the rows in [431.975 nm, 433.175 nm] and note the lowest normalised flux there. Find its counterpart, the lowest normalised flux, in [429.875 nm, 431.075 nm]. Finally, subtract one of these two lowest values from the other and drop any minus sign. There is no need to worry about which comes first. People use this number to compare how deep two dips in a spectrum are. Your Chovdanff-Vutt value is 0.14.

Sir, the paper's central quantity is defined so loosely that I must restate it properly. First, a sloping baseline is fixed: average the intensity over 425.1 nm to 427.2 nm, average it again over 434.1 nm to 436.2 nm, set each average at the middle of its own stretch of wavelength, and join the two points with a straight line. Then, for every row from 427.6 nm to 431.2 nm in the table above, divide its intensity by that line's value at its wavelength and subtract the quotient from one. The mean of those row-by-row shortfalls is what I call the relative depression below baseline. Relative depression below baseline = 0.18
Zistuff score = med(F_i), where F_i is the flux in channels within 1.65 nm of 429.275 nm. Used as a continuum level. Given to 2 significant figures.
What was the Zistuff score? 50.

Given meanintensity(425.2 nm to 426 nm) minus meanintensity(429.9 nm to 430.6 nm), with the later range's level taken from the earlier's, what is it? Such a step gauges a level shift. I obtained 14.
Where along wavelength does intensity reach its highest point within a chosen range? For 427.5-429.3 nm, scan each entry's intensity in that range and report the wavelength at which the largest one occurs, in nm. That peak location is 427.85 nm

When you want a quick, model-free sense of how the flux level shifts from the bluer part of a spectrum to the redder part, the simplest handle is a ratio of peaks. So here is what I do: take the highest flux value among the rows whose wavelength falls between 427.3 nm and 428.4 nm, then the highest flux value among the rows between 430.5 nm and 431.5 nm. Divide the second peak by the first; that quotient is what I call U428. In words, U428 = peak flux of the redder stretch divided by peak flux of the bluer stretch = 0.90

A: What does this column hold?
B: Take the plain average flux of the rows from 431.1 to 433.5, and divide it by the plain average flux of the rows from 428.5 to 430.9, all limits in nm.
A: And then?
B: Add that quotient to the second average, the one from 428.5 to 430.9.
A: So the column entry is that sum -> 47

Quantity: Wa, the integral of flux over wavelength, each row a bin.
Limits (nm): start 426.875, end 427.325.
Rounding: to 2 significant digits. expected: 21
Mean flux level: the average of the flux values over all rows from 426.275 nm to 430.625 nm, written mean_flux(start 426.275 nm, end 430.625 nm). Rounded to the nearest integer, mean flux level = 52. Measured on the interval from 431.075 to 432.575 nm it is 57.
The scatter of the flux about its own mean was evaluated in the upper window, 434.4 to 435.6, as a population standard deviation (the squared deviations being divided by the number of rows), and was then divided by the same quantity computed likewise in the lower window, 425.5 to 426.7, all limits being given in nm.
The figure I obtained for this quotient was 1.18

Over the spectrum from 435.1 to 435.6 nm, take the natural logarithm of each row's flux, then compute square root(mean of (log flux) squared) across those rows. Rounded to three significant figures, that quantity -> 4.10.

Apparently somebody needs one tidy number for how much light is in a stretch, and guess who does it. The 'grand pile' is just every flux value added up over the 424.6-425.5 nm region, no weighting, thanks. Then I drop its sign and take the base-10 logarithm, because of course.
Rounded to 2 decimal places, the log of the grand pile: 2.50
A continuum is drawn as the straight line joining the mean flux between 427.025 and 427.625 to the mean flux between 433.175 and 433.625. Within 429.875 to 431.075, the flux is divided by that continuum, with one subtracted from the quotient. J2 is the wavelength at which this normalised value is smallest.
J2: 430.85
